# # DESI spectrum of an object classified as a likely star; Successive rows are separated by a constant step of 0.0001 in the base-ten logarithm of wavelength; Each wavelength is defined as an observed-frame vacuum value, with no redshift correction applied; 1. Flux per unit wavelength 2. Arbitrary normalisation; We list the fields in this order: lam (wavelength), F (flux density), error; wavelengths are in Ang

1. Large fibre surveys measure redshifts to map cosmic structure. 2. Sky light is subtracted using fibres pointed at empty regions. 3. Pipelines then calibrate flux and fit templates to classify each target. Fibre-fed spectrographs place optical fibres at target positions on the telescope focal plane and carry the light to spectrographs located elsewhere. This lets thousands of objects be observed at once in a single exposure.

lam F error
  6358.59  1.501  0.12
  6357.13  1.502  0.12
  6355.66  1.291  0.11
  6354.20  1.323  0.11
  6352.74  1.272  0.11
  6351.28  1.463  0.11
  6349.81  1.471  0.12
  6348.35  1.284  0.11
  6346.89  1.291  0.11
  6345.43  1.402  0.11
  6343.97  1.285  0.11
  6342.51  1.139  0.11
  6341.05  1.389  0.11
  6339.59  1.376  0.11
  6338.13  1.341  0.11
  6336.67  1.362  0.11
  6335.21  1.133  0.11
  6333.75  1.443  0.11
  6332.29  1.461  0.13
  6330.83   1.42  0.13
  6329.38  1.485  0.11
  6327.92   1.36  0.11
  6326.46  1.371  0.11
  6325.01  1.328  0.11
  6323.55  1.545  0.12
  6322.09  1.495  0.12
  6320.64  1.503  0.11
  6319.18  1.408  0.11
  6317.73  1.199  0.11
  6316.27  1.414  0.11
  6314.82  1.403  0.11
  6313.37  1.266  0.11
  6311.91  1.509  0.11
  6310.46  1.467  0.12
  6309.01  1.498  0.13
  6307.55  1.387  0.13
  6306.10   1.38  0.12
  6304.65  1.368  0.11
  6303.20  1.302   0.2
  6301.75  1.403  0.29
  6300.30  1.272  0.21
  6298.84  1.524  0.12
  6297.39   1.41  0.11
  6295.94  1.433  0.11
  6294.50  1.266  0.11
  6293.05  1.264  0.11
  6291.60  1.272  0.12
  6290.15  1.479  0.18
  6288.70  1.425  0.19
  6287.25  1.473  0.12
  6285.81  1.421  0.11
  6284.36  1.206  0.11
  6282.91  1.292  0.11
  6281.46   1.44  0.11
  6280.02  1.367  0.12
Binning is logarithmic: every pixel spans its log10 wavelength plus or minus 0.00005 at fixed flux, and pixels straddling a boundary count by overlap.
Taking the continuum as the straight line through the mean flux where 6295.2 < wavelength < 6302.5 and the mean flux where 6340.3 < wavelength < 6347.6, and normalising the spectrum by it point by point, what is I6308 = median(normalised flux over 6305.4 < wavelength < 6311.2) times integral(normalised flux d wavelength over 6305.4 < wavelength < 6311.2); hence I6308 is 6.19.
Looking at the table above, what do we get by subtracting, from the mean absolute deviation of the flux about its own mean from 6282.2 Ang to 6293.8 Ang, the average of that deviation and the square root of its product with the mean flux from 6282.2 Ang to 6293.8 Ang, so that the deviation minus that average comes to -0.132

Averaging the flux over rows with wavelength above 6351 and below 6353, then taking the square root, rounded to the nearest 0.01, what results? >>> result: 1.17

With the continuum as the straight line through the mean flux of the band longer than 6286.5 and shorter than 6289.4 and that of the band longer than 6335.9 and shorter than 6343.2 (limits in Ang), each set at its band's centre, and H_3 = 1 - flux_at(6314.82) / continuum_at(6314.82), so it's -0.01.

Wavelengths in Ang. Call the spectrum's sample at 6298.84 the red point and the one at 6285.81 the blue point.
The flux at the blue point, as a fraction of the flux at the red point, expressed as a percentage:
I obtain 93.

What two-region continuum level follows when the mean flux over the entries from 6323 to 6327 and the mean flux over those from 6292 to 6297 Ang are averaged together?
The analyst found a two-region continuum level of 1.37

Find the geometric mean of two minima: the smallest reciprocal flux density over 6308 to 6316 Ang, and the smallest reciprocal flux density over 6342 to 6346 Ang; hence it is 0.688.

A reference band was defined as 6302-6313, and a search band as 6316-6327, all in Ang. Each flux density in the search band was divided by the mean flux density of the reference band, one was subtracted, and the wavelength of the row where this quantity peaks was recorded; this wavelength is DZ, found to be 6323.55 Ang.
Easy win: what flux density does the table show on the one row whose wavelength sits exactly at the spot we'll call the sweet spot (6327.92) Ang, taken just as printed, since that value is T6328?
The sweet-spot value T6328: 1.36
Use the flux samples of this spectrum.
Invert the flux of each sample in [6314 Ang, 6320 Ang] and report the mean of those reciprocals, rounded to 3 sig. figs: 0.741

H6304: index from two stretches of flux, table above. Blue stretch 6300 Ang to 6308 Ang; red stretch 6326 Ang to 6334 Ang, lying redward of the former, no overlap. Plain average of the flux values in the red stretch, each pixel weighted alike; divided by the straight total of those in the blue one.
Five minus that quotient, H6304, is 4.82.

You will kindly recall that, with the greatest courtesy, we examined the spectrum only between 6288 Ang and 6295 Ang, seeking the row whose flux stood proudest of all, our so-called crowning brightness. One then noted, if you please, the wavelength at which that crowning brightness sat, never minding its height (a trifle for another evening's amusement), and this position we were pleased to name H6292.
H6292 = 6290.15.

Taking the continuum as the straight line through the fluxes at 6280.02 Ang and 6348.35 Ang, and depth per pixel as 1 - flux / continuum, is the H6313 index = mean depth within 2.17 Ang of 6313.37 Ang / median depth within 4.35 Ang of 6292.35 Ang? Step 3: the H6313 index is -11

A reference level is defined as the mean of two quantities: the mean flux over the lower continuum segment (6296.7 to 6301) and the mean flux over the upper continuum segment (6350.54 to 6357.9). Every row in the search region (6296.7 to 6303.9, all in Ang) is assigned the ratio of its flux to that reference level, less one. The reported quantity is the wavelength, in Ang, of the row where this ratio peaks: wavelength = 6298.84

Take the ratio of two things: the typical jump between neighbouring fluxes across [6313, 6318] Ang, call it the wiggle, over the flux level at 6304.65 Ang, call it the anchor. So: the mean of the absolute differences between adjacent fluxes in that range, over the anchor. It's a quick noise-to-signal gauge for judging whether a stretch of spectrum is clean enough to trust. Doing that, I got 0.088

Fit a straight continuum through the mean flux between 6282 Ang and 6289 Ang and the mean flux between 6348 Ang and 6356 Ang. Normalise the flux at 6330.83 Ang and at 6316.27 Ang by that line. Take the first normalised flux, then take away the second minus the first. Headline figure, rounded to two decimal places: 1.05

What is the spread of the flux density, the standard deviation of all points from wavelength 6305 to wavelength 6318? 0.10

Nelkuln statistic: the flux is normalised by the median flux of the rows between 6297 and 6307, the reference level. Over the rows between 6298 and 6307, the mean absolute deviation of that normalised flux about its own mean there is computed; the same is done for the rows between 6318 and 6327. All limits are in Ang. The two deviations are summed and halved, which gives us 0.048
